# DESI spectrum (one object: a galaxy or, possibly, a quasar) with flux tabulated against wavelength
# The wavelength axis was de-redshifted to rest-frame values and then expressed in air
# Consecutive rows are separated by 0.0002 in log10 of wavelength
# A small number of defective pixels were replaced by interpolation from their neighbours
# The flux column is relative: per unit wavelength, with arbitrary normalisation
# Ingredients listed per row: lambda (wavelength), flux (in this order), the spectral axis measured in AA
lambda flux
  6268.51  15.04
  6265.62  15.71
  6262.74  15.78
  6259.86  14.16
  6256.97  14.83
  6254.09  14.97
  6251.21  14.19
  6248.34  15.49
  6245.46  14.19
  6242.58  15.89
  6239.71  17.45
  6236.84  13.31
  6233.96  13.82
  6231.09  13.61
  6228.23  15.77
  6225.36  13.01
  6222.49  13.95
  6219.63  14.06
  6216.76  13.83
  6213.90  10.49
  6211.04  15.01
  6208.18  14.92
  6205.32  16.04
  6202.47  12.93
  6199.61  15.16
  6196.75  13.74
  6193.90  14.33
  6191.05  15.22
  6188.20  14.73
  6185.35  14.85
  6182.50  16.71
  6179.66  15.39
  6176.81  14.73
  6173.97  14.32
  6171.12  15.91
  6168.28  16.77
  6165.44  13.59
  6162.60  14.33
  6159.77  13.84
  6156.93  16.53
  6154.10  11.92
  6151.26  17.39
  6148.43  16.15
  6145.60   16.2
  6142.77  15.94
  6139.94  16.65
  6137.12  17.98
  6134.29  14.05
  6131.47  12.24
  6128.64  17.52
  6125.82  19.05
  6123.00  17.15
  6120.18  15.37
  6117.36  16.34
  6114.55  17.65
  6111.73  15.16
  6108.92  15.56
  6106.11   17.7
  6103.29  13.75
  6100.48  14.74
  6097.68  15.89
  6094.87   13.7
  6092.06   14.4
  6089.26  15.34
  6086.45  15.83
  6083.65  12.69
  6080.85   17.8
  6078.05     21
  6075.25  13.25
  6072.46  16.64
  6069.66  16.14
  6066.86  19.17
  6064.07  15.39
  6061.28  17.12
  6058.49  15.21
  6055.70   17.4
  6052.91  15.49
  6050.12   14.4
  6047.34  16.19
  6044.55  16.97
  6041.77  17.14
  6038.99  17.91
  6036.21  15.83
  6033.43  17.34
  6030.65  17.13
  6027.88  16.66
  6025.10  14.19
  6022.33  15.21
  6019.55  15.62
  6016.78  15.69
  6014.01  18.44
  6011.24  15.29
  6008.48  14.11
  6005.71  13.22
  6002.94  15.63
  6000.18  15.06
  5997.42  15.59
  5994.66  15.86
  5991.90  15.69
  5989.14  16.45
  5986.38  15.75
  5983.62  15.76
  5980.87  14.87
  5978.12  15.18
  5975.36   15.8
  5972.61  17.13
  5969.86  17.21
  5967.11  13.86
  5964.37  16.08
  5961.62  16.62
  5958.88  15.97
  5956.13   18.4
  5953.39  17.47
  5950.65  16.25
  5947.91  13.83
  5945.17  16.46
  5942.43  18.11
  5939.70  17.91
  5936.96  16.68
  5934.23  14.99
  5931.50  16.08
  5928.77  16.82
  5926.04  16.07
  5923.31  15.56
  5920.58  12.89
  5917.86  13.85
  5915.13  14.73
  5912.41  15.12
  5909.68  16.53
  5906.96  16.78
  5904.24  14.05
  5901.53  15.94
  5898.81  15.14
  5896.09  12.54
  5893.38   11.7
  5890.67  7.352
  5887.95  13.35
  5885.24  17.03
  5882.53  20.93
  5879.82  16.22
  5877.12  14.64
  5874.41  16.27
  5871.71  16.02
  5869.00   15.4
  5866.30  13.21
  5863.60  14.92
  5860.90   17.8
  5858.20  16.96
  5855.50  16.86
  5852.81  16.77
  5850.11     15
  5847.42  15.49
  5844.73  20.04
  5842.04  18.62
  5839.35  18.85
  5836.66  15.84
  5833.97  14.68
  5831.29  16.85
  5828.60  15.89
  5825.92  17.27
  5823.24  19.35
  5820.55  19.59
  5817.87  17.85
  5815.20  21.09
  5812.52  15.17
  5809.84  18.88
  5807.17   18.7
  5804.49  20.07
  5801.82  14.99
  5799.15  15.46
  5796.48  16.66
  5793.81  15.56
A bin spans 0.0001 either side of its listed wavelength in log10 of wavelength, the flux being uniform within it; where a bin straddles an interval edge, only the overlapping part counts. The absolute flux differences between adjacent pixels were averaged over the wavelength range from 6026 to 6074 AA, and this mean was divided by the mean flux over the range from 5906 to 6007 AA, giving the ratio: 0.094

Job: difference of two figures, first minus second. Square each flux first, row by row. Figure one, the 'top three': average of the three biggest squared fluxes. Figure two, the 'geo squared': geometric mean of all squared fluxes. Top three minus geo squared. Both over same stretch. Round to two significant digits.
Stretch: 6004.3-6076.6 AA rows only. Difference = 88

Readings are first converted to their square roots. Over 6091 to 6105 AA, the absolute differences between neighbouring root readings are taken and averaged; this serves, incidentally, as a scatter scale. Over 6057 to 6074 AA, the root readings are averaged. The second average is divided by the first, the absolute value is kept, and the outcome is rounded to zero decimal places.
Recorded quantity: 25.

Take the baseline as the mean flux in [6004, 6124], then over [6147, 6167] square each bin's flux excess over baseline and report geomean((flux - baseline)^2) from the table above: 1.5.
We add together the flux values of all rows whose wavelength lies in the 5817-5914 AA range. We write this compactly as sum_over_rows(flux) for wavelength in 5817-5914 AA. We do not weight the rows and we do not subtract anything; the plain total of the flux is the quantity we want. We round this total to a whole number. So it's 577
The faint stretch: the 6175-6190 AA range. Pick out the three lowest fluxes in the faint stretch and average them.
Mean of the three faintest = 14.8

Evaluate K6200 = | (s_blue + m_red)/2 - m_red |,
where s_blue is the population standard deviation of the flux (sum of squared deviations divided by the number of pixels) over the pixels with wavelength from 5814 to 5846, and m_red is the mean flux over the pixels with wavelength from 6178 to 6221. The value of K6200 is 6.3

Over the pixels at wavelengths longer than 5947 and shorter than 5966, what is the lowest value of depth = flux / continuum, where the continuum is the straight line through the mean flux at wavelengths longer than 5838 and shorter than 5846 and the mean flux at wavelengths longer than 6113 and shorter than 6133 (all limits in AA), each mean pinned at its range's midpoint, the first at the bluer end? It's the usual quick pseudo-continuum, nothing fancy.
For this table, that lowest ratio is 0.76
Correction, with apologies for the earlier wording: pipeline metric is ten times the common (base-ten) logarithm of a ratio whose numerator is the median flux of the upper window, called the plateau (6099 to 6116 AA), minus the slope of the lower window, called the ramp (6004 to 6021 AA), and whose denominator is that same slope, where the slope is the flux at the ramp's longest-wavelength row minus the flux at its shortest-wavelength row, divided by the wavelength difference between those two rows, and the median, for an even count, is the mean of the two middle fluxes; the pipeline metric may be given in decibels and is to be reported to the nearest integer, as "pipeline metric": 19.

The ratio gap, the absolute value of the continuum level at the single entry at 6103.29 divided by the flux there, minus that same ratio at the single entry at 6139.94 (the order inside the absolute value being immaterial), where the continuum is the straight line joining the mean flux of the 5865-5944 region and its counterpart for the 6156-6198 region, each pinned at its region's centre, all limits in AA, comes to 0.19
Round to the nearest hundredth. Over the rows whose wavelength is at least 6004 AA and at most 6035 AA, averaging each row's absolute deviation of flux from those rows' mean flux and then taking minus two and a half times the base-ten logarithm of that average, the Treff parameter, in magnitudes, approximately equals -0.21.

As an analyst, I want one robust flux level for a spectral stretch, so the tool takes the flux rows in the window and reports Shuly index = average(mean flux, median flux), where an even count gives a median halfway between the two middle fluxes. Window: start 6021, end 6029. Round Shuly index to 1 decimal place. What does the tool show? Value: 15.3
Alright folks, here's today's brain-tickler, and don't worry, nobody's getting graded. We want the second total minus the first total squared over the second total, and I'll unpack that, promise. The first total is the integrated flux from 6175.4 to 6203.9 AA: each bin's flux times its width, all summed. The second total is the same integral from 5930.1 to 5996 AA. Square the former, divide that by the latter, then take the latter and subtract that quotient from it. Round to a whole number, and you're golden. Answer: 900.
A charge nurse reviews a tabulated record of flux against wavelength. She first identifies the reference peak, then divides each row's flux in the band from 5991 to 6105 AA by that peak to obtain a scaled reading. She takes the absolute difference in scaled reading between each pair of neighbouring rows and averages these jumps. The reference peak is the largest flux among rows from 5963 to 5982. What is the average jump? 0.100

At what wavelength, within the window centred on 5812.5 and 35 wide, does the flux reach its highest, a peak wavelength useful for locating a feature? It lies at 5815.20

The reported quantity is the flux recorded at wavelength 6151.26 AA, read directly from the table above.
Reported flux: 17.39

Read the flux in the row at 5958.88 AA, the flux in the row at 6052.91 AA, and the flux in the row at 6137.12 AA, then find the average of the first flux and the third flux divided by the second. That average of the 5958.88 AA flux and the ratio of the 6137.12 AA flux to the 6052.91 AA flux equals 8.6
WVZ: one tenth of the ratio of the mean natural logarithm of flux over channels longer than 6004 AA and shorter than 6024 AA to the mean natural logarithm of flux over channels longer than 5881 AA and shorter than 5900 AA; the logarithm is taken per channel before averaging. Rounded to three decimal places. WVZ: 0.105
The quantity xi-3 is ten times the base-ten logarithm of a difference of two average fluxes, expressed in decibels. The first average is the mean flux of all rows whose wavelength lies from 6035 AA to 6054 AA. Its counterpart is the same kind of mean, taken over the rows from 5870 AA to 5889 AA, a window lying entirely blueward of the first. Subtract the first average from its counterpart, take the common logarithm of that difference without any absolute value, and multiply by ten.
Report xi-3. -11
